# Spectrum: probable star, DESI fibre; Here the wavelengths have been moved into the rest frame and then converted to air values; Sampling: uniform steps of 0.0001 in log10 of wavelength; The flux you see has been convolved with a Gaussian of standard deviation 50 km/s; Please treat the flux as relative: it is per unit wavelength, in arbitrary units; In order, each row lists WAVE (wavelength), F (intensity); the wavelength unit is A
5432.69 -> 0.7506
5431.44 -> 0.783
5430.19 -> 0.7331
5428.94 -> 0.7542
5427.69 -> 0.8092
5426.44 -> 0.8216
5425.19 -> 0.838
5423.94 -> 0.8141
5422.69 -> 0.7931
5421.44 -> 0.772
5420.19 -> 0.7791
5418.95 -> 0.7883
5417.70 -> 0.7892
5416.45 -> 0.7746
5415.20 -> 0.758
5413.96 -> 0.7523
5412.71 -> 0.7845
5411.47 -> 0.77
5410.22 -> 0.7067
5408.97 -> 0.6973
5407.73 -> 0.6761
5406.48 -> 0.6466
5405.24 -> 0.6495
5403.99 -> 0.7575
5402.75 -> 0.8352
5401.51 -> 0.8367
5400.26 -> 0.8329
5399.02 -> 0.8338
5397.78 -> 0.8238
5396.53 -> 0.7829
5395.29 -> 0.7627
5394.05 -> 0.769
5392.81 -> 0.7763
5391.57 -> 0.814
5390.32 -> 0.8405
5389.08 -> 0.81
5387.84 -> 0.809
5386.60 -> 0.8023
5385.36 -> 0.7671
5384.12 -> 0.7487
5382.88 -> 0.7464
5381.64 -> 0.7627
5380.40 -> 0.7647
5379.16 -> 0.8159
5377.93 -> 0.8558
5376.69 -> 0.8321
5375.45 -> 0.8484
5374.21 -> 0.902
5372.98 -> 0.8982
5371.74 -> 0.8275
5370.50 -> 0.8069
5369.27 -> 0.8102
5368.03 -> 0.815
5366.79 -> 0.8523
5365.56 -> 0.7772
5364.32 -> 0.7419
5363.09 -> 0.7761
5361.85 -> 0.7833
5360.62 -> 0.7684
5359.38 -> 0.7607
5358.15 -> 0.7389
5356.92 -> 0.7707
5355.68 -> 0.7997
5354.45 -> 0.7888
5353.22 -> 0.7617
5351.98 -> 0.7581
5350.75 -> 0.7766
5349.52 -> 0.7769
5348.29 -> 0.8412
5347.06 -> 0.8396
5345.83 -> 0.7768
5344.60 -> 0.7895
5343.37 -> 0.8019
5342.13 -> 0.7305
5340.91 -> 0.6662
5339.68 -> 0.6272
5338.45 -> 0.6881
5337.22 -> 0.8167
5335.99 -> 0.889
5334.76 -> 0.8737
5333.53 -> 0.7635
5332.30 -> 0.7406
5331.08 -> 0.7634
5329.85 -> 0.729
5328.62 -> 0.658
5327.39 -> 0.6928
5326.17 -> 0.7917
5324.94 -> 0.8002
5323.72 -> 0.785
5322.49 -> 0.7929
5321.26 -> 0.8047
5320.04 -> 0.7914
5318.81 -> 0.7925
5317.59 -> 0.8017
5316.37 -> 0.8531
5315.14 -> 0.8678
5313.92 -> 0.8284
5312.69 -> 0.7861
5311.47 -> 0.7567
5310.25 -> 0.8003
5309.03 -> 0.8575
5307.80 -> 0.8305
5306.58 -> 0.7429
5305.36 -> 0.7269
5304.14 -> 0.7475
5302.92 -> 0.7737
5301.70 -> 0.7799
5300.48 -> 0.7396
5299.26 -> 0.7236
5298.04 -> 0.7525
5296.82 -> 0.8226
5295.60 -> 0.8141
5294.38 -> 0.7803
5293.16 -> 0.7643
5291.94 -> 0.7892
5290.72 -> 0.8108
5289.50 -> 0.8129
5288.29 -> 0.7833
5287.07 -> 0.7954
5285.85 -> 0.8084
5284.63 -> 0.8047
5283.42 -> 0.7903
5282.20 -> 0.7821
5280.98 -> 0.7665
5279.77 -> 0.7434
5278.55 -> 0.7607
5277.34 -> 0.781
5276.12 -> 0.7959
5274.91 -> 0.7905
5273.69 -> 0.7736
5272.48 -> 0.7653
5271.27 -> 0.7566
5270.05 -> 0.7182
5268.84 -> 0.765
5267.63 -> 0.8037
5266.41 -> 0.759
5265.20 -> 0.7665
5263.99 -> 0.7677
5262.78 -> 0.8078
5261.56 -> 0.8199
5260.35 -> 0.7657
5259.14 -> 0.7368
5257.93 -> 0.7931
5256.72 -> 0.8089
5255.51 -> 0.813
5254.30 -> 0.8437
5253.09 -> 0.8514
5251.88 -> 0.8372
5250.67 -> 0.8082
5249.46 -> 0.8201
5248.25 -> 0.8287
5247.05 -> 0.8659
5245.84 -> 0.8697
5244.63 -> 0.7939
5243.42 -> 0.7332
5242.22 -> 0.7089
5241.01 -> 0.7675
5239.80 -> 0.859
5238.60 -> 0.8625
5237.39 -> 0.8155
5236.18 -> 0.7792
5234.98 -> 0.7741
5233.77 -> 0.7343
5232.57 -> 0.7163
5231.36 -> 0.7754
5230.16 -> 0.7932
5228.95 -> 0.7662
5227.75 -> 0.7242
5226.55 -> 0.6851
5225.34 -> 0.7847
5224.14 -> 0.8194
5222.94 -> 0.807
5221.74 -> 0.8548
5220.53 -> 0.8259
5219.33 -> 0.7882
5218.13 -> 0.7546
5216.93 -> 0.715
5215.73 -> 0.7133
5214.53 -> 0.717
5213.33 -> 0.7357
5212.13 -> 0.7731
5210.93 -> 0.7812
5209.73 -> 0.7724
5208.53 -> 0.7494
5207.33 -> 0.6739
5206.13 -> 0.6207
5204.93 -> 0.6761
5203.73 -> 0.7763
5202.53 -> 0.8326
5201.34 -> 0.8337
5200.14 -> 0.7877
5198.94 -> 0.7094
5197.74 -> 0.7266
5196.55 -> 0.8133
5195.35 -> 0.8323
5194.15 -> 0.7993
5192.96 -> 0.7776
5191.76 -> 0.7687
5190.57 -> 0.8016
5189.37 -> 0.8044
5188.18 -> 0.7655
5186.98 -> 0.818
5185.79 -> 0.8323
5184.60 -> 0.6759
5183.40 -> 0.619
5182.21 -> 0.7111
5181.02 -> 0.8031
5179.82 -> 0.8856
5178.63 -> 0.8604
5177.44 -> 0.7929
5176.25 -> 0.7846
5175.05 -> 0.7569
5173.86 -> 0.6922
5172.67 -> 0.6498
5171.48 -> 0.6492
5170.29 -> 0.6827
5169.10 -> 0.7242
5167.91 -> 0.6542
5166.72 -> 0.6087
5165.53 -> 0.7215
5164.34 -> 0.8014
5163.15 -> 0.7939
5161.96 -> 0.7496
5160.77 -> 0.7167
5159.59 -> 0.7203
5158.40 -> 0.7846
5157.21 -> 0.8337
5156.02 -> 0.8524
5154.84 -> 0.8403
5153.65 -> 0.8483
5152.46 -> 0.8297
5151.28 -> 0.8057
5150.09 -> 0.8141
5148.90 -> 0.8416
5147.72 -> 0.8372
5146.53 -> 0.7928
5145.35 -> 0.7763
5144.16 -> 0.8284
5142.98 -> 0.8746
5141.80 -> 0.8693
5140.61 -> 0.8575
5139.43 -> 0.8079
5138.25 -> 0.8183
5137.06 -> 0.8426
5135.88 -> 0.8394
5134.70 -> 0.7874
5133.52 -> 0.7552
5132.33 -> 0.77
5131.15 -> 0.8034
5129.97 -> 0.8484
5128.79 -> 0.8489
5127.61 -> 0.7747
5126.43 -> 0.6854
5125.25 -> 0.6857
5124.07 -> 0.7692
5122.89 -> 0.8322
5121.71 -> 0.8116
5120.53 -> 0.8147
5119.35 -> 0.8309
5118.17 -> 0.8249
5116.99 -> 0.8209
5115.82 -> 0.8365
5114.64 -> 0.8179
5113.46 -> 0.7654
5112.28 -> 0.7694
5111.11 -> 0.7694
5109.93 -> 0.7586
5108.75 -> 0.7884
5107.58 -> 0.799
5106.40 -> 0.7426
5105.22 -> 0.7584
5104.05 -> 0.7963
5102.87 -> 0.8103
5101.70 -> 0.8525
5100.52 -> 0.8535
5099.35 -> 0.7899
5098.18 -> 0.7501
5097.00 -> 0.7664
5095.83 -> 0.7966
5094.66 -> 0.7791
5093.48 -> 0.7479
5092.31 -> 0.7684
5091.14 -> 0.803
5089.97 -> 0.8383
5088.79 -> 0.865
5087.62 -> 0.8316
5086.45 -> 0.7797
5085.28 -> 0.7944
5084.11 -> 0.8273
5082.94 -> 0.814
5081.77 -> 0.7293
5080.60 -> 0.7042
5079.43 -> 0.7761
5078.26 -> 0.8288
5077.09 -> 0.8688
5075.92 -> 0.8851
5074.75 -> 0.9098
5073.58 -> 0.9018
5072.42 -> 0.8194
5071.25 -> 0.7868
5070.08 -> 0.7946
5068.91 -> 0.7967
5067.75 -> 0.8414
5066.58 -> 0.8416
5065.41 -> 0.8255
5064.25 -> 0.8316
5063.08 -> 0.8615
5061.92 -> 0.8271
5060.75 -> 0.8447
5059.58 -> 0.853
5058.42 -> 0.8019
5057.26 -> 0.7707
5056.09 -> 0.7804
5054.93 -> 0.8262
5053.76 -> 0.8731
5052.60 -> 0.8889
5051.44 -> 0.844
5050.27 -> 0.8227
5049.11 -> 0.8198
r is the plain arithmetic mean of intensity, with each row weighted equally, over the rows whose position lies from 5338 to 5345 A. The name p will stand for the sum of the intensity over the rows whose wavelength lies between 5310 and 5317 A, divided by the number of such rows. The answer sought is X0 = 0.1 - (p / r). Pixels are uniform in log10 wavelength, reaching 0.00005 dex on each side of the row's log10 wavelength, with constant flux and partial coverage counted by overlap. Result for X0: -1.04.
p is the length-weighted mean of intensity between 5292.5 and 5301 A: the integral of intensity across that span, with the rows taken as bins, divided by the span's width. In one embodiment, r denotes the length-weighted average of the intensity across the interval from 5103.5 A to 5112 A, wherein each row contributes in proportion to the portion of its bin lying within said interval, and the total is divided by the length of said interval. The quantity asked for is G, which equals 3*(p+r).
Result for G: 4.6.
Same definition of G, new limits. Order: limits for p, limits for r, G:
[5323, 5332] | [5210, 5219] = 4.5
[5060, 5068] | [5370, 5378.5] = 5.1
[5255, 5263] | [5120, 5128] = 4.7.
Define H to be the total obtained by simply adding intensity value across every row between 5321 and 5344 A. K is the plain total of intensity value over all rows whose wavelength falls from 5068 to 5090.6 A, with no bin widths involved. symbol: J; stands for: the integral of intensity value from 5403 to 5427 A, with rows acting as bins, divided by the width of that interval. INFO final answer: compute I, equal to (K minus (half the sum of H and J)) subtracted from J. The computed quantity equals -7.21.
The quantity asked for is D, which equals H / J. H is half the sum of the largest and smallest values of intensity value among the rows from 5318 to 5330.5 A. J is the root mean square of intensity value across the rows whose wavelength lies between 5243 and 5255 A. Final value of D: 0.89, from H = 0.73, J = 0.83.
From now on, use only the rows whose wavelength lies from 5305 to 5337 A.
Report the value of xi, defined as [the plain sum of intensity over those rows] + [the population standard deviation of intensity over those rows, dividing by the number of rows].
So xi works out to 20.6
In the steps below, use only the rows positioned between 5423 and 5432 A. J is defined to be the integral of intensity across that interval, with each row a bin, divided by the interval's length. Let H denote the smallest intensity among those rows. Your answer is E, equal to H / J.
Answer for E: 0.924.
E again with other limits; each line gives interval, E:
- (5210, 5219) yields 0.958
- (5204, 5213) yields 0.858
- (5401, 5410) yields 0.890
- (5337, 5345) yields 0.864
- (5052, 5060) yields 0.931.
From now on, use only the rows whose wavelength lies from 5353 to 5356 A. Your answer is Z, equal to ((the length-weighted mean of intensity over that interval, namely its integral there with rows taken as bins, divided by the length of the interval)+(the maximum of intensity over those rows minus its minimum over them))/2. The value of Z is 0.412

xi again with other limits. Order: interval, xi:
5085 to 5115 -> 20.6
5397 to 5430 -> 20.1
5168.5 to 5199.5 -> 19.8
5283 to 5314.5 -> 20.5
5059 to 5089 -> 21.5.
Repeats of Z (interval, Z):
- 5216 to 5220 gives 0.413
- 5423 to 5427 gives 0.423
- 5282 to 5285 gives 0.408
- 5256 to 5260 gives 0.426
